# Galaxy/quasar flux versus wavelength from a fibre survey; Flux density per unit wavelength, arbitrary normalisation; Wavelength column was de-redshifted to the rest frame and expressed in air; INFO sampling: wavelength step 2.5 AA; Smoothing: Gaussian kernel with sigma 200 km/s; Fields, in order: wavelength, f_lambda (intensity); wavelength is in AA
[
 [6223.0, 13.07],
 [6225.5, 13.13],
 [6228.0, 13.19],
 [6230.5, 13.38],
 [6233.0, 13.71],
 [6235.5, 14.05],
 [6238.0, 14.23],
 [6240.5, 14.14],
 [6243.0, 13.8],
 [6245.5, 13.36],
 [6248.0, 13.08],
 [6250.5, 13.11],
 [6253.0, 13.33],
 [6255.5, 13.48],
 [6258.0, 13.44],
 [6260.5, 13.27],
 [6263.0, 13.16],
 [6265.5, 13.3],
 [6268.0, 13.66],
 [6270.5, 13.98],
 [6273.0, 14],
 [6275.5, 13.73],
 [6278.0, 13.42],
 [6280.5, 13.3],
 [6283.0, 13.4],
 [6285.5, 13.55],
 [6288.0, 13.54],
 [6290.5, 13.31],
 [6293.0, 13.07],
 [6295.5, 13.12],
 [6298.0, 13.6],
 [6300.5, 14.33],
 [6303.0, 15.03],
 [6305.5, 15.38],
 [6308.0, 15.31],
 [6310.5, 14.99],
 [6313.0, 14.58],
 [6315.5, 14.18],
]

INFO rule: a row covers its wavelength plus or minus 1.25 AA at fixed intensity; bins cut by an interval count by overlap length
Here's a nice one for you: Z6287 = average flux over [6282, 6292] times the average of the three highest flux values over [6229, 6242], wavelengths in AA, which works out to 190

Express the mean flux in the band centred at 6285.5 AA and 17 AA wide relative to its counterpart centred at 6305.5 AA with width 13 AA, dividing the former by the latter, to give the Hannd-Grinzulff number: 0.89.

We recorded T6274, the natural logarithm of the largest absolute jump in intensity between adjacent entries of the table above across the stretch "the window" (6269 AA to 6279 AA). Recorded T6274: -1.17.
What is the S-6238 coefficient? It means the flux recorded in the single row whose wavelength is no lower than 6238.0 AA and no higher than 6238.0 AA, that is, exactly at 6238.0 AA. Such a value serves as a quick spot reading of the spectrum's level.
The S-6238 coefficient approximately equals 14.23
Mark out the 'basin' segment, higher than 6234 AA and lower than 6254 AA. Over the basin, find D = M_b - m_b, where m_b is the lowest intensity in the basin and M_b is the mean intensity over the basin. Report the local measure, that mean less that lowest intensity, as 0.56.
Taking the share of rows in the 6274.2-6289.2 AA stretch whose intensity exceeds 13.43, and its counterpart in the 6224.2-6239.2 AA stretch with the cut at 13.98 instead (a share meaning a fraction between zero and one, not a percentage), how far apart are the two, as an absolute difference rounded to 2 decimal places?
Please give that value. 0.17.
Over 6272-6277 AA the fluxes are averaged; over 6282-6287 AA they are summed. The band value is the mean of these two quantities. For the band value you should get 20.4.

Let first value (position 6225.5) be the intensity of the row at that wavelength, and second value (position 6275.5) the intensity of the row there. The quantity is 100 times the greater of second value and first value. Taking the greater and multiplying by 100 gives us 1373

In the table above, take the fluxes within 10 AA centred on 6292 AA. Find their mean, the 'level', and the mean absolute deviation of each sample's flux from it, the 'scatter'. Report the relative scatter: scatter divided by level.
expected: 0.012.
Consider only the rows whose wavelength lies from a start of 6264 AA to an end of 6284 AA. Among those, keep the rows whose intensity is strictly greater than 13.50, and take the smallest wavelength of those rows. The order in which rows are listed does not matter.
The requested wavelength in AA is 6268.0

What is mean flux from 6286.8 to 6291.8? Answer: 13.4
